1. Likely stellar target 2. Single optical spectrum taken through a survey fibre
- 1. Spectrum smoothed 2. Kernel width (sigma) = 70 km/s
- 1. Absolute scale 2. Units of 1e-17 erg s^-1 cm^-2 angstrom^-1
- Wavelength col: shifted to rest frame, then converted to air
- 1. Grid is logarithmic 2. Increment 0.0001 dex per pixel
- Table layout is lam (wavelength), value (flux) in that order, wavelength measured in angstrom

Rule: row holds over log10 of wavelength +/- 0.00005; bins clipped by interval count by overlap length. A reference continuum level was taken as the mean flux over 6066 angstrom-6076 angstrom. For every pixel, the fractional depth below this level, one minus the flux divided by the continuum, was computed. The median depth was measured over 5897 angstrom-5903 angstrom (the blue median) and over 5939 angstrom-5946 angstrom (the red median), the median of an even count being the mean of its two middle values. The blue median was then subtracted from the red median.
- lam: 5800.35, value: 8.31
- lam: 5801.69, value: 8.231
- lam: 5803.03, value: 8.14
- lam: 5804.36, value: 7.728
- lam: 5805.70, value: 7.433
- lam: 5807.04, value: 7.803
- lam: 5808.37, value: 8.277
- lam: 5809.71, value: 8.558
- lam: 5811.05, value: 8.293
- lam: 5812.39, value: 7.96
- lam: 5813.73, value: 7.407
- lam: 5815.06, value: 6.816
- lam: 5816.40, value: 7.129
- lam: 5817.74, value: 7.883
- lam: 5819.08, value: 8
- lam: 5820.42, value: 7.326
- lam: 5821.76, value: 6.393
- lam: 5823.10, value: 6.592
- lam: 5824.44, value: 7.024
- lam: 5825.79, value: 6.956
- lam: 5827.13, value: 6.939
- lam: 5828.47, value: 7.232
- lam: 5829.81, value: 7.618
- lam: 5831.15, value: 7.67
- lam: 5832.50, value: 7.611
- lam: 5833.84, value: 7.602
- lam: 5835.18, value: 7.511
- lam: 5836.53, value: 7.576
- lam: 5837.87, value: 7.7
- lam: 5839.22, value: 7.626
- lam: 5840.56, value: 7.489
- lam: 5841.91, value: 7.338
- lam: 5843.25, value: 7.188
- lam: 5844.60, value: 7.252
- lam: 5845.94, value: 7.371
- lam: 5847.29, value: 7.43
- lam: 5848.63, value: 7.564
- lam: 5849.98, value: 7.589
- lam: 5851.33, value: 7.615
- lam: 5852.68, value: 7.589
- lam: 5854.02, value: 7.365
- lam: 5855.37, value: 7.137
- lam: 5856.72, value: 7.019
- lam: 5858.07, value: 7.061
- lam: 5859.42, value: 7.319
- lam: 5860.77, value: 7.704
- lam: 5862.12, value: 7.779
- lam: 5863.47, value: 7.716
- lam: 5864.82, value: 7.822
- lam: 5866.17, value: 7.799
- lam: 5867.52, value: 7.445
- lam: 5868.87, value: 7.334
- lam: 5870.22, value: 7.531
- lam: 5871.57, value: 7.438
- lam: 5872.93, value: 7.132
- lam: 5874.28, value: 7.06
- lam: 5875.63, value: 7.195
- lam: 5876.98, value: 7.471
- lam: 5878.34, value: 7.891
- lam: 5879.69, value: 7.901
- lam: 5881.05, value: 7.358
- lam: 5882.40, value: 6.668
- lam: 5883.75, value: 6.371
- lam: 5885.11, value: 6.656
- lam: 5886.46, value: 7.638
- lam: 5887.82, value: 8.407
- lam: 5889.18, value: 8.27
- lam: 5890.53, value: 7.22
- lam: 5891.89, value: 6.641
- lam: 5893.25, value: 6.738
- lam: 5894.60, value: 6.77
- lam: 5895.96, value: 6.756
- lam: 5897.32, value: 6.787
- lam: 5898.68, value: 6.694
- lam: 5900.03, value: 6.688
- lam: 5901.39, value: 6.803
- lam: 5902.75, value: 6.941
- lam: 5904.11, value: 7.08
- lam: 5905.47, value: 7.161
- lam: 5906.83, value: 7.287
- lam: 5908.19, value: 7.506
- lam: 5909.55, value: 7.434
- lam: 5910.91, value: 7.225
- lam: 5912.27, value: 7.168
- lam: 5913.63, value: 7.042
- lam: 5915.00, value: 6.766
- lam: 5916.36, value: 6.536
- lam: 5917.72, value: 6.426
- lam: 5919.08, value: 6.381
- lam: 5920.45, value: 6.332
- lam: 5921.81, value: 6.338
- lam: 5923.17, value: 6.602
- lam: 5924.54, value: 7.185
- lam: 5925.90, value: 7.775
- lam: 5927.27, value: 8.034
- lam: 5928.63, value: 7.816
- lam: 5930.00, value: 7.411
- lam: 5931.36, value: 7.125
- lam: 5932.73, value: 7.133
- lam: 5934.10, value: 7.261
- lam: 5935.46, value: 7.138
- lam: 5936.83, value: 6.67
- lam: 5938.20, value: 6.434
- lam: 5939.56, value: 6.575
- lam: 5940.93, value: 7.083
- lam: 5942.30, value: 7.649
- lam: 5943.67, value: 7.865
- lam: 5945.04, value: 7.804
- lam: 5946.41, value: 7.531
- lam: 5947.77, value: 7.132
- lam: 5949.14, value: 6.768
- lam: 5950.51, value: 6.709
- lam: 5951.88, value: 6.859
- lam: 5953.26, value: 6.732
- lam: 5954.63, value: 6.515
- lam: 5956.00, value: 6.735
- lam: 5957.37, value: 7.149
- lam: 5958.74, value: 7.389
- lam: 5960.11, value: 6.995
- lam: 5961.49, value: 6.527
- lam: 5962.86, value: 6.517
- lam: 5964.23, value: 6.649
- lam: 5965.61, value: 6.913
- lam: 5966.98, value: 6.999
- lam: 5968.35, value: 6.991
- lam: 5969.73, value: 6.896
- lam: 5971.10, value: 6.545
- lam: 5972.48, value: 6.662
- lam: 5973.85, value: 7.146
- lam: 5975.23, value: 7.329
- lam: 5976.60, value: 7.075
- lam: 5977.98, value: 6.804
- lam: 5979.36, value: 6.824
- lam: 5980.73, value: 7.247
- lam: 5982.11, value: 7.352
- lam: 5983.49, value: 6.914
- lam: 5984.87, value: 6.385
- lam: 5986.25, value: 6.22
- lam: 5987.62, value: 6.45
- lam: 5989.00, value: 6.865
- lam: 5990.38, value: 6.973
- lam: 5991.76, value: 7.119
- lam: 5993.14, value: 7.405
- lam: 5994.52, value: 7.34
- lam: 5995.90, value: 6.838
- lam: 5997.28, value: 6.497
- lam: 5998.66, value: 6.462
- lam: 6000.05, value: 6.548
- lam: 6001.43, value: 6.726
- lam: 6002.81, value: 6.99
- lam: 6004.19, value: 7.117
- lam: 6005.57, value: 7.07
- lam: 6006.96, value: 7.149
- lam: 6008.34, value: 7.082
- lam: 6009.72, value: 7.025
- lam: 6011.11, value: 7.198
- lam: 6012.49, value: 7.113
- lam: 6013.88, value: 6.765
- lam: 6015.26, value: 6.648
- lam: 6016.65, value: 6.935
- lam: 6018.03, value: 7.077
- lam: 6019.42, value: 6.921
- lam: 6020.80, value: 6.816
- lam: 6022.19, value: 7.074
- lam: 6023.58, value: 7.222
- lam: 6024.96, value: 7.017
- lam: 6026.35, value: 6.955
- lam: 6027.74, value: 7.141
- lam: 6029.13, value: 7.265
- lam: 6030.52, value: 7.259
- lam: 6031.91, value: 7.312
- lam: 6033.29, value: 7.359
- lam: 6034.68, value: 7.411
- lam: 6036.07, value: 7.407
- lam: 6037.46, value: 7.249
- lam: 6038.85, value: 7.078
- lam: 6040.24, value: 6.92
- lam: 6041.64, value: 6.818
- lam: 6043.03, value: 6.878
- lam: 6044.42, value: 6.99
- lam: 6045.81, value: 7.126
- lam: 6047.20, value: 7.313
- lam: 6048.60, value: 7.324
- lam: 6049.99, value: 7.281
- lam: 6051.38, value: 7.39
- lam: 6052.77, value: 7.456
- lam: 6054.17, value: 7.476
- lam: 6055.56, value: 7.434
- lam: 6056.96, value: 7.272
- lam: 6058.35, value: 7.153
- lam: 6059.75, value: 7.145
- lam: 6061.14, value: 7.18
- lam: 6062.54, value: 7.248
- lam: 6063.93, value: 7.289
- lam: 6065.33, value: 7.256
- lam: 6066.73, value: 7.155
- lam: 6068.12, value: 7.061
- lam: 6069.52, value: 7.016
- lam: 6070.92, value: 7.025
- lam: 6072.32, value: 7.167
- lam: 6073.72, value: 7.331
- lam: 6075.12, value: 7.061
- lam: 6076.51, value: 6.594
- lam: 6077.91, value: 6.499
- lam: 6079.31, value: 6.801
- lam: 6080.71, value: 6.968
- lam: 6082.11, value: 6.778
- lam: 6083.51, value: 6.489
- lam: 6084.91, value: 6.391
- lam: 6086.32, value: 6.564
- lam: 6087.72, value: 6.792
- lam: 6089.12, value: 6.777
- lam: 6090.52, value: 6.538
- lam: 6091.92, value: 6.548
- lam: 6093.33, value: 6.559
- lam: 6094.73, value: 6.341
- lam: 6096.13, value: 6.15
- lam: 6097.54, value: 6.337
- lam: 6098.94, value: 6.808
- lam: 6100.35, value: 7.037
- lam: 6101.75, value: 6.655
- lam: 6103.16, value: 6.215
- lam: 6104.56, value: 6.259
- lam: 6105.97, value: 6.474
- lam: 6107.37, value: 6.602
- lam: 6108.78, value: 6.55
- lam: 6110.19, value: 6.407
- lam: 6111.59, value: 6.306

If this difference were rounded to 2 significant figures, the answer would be -0.12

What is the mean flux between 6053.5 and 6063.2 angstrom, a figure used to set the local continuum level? 7.27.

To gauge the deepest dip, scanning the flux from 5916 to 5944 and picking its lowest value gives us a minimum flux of 6.332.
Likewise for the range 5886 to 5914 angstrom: 6.641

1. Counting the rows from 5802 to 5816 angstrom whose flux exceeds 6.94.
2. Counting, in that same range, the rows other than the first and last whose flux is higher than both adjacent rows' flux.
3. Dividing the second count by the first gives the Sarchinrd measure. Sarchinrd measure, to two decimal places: 0.11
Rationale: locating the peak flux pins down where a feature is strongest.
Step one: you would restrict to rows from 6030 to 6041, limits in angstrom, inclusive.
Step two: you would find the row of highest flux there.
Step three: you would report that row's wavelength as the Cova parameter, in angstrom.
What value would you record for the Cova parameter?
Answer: 6034.68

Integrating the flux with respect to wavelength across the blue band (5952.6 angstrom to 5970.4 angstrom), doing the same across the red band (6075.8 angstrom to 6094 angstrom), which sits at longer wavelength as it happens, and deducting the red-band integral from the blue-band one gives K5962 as 1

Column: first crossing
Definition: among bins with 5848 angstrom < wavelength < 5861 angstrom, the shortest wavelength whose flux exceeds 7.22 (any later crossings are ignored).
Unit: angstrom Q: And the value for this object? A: 5848.63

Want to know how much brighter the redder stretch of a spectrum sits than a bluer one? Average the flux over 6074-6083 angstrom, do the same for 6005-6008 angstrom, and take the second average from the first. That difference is -0.3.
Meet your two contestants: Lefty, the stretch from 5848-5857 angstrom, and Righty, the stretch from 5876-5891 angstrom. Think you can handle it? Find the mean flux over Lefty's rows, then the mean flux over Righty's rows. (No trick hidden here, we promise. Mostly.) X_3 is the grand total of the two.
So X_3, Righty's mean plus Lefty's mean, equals 14.9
